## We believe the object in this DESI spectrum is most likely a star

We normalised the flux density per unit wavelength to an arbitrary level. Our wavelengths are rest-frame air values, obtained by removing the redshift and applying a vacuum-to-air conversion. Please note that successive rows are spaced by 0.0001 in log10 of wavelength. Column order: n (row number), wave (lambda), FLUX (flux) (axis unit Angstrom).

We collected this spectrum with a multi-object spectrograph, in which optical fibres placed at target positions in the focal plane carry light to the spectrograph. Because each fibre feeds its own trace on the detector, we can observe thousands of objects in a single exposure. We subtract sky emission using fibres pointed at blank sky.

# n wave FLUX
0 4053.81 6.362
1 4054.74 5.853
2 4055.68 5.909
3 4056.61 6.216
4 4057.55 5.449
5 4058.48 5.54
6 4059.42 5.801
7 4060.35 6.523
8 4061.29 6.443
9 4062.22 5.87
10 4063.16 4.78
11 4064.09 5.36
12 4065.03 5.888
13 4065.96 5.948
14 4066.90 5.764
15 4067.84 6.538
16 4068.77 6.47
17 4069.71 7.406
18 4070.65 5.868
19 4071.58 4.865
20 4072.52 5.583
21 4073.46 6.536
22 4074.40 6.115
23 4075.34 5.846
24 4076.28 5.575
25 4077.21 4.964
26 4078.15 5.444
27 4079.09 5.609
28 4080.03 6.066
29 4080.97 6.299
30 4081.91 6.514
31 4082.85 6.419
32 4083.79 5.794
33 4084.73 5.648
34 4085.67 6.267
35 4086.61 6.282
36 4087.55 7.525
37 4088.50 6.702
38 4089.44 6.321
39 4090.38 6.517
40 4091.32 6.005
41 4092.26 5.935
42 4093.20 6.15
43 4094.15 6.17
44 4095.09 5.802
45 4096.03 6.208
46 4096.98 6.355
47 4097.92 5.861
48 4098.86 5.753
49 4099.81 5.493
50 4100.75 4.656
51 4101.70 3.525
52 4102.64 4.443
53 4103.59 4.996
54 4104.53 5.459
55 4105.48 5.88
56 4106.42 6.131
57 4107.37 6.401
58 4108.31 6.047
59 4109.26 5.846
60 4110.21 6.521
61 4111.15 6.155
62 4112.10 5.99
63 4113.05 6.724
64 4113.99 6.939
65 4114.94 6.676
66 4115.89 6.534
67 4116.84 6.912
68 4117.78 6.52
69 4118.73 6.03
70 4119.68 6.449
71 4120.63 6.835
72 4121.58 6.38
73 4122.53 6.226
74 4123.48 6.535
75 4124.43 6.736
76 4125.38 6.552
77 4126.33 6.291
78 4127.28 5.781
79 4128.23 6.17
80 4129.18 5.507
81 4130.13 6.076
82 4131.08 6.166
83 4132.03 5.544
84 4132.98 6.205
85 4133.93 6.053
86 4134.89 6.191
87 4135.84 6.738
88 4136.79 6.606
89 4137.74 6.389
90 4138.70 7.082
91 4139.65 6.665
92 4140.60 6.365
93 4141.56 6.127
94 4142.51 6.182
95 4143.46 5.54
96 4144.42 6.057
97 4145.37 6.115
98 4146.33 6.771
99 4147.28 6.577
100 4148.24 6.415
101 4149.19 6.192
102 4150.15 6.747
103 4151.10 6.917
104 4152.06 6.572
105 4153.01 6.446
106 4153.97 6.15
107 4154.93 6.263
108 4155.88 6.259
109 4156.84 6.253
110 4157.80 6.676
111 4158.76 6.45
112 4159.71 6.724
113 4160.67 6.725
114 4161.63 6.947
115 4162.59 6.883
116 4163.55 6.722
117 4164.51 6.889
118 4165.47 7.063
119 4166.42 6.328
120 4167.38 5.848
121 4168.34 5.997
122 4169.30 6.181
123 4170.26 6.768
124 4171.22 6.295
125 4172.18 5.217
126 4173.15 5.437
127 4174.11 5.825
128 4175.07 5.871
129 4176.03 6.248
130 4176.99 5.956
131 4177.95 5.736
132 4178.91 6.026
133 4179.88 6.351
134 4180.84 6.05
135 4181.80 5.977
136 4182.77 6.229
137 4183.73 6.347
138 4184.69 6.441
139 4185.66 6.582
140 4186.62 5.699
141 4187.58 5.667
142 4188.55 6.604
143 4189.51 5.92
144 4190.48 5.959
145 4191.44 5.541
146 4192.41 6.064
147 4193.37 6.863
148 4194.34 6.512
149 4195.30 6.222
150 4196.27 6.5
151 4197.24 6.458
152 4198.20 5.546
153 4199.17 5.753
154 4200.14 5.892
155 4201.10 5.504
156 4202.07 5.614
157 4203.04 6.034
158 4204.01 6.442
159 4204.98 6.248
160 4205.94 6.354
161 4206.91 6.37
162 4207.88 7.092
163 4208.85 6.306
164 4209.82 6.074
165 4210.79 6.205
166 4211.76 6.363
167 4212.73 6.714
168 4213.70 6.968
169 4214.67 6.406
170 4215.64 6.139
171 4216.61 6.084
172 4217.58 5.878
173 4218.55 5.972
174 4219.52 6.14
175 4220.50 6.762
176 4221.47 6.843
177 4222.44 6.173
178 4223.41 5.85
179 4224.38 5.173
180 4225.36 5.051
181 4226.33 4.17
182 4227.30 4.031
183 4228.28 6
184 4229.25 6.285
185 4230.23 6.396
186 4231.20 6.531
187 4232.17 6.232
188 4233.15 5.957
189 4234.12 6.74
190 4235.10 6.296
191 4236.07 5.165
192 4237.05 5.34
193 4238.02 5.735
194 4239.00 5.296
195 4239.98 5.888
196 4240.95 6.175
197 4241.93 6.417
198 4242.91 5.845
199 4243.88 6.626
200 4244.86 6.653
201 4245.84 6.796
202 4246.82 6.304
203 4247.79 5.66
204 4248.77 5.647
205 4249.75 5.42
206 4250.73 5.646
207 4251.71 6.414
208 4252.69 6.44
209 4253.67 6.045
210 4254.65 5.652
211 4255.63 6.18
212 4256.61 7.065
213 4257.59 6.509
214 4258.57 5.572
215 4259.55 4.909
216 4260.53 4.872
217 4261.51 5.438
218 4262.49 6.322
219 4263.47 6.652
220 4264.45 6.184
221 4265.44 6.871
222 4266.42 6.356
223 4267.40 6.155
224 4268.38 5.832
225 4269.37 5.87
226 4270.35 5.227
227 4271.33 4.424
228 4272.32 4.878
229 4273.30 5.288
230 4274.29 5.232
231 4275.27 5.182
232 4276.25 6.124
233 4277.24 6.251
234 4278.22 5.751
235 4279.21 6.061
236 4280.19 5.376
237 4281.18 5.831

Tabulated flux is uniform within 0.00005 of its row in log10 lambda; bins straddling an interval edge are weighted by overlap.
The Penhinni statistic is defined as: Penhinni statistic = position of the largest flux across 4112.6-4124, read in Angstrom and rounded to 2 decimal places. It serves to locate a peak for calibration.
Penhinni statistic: 4113.99 Angstrom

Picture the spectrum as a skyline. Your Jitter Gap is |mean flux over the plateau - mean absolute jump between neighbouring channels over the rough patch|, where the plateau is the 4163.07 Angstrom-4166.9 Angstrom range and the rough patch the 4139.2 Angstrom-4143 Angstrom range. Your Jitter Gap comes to 6.6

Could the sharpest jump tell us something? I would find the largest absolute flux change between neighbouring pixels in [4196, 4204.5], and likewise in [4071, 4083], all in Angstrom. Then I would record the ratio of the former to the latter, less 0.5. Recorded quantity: 0.5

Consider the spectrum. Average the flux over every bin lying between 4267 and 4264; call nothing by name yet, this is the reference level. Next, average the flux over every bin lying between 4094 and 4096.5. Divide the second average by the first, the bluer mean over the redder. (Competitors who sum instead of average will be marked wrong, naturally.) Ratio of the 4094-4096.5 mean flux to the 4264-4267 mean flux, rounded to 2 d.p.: 0.94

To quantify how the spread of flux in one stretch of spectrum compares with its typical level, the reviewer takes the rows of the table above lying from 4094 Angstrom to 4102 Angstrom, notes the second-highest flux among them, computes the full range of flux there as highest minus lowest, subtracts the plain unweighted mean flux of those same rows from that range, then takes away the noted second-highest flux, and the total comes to -8.9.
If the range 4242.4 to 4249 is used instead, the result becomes -11.7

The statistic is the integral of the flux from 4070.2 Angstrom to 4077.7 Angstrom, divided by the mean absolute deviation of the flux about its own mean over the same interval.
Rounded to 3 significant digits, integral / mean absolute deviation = 101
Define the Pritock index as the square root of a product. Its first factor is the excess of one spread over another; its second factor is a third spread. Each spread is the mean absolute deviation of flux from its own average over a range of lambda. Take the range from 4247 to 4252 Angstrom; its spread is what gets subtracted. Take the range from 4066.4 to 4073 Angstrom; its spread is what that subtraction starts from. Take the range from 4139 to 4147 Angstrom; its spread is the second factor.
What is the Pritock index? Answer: 0.32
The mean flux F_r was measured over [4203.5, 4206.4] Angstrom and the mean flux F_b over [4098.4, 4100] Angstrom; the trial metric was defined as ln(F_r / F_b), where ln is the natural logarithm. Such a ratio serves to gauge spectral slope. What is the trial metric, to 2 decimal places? 0.12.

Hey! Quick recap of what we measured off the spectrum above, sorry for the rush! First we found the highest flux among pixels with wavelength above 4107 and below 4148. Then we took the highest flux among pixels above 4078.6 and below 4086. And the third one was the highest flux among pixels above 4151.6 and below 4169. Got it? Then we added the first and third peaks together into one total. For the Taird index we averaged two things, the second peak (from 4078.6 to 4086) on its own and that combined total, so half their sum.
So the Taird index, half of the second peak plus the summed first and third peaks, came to 10.3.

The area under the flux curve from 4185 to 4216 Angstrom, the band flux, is 192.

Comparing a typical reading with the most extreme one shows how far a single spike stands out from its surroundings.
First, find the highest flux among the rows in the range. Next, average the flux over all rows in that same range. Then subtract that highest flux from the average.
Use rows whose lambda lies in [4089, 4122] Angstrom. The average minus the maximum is -0.9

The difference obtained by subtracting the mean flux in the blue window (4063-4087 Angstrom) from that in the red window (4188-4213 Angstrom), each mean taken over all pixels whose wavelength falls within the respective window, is 0.3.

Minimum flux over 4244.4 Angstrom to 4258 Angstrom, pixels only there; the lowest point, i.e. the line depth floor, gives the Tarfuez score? 5.42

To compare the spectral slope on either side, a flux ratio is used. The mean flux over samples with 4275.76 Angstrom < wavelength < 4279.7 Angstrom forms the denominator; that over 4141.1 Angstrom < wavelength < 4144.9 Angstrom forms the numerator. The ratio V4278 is 0.99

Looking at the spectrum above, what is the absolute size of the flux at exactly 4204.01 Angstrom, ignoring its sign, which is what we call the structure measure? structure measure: 6.4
